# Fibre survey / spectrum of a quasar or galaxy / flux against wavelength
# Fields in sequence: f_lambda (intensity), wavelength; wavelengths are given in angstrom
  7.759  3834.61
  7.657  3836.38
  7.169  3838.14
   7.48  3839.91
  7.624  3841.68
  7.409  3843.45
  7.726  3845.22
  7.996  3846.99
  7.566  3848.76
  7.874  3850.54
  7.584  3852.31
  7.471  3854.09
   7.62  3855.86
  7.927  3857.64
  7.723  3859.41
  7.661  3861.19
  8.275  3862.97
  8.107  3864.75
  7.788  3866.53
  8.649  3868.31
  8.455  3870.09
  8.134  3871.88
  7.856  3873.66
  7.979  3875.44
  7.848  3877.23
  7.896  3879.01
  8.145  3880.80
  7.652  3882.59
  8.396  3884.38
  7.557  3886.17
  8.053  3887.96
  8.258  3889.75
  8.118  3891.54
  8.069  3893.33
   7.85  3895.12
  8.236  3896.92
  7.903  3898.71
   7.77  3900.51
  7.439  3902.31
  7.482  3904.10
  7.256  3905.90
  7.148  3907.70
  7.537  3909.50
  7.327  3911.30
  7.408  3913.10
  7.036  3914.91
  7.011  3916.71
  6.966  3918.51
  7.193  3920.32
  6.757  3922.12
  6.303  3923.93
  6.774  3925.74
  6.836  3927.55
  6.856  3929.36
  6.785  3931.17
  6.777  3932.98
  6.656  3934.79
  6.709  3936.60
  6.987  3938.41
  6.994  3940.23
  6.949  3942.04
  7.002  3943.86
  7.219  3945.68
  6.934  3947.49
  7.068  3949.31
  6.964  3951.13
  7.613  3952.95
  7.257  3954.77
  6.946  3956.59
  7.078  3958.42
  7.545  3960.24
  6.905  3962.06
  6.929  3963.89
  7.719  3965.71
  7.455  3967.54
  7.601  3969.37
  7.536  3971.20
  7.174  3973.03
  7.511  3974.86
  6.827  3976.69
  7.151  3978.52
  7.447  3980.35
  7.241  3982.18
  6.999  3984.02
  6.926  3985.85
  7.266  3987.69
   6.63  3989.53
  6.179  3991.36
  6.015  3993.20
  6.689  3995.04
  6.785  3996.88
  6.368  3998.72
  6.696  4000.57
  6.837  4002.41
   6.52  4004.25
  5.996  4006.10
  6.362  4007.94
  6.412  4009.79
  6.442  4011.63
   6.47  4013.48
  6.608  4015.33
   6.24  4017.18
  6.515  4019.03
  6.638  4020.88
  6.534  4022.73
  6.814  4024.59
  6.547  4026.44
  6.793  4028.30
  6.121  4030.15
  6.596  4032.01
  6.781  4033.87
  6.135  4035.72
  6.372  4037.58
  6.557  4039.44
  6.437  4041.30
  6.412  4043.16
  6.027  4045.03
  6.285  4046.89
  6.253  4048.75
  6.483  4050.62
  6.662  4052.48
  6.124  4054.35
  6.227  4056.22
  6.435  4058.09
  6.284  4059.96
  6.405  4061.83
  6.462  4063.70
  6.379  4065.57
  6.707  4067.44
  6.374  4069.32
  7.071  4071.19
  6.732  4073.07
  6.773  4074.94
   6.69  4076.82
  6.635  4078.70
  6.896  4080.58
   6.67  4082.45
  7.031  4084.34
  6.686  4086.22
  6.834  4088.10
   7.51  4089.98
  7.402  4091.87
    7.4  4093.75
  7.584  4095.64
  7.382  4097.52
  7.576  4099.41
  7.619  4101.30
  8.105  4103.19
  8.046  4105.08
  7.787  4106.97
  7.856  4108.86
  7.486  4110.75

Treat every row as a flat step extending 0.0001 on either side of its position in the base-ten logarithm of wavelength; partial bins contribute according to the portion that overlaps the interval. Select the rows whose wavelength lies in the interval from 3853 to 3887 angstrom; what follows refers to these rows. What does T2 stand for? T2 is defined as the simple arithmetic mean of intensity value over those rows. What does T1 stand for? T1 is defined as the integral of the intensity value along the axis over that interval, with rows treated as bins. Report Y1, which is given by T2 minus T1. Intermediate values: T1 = 270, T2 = 8.0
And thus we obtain -262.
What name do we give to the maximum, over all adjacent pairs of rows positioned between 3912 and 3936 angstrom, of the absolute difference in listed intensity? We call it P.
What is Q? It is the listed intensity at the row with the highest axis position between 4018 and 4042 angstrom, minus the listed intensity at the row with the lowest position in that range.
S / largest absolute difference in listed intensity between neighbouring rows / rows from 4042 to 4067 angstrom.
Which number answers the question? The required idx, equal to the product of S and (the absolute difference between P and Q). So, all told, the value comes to 0.30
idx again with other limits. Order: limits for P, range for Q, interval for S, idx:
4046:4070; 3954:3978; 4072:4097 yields 0.65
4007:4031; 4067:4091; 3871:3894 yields 0.11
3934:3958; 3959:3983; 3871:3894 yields 0.80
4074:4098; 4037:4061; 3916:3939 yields 0.36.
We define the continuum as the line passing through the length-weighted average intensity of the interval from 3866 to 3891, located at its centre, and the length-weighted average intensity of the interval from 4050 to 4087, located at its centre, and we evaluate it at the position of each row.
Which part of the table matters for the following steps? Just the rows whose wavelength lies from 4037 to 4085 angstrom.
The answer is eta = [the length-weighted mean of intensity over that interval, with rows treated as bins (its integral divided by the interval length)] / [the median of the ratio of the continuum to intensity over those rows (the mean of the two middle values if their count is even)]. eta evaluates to 6.3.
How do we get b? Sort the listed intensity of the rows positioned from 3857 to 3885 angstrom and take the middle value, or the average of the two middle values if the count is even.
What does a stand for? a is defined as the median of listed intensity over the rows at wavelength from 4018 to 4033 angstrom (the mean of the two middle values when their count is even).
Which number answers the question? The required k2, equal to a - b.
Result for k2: -1.4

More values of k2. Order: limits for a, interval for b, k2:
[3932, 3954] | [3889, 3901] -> -1.1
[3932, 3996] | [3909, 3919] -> -0.2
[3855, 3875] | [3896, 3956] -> 0.9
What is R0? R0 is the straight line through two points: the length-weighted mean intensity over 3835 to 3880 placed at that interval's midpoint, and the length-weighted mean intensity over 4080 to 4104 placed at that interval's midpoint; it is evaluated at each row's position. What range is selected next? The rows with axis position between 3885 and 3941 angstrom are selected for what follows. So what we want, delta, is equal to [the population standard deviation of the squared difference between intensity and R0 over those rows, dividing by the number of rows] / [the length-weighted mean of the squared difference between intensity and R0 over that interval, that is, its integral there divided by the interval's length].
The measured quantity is 0.99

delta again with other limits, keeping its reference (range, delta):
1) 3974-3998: 1.14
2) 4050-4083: 0.57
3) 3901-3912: 0.75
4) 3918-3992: 0.98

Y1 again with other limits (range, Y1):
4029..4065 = -223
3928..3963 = -238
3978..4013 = -227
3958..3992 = -237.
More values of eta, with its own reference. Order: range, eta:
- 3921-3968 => 6.5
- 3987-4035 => 6.1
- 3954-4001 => 6.8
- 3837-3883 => 7.5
